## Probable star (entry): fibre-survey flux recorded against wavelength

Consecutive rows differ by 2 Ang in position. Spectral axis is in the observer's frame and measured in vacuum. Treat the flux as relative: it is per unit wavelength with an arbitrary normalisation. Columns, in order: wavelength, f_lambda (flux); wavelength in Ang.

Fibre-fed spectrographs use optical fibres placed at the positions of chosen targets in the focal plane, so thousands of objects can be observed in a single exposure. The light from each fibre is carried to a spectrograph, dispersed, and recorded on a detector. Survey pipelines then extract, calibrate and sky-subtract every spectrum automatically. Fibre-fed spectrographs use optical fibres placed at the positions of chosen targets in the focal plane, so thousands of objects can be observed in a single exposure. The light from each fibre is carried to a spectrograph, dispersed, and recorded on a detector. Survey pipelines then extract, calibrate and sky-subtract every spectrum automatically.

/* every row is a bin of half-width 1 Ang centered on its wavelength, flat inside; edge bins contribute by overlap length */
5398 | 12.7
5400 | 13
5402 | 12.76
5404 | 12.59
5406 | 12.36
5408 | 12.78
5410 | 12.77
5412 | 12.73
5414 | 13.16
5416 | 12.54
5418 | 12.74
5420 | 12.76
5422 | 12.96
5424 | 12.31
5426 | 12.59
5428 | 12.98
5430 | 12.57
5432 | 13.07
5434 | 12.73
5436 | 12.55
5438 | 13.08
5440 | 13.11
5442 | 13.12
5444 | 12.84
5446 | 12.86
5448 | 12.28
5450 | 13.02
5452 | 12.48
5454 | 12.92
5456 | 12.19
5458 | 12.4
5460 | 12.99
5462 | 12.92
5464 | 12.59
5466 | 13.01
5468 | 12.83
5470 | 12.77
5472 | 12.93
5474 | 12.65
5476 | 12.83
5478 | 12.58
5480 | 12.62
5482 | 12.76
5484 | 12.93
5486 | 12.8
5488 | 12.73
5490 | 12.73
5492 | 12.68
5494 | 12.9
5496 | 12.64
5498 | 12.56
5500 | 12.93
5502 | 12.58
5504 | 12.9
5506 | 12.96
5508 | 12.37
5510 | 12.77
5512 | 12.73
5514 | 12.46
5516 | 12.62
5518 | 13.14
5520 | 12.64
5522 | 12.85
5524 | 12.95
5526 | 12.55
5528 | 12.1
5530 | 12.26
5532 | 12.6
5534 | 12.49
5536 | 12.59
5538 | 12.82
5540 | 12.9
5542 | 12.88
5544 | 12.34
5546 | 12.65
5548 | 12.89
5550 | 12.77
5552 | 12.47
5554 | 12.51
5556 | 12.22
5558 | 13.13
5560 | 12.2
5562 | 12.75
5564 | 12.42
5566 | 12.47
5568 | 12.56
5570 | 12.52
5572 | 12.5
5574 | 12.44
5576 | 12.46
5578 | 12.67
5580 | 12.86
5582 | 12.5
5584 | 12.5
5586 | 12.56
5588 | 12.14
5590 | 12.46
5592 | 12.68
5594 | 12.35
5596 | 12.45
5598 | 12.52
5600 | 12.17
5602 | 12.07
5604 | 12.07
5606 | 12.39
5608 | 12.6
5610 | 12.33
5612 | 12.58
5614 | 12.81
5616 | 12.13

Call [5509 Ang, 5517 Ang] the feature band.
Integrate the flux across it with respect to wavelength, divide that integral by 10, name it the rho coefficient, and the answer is 10.1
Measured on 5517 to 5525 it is 10.3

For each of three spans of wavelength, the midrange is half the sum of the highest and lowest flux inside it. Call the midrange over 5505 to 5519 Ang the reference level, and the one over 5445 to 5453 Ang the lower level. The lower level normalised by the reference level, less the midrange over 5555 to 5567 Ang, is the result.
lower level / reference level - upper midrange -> -11.7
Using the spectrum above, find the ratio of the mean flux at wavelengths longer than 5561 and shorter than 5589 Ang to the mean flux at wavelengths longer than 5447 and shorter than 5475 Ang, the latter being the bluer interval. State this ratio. 0.985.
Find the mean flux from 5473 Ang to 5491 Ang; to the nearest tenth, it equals 12.7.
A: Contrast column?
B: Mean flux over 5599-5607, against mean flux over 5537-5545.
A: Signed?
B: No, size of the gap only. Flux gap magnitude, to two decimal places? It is 0.56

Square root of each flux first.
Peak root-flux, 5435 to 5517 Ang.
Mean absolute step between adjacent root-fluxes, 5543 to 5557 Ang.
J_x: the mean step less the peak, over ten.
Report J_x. -0.359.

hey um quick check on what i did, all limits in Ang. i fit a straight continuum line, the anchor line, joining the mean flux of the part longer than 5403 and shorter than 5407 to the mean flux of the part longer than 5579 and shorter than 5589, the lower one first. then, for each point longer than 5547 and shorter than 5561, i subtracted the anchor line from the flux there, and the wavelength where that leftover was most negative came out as 5560 Ang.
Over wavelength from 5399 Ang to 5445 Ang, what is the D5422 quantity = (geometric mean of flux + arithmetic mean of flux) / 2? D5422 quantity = 12.8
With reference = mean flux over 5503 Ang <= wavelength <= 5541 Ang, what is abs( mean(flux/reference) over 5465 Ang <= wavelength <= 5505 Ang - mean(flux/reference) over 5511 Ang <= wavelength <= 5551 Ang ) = 0.008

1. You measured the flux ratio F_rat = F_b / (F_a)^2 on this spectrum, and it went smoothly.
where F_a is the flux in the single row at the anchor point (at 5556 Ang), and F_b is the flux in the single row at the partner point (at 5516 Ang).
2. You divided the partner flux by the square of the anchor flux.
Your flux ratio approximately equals 0.0845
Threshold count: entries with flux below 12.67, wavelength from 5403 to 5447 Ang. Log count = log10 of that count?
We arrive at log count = 0.85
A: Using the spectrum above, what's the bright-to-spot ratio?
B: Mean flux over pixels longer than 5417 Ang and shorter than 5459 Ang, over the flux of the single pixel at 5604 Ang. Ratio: 1.06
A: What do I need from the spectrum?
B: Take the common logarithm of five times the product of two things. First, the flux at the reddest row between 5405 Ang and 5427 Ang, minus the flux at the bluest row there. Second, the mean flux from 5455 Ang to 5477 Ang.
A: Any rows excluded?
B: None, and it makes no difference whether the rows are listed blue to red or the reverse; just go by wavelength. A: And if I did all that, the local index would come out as 1.17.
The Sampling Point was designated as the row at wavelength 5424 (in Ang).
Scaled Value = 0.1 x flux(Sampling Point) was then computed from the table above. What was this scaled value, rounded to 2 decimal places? 1.23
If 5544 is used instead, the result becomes 1.23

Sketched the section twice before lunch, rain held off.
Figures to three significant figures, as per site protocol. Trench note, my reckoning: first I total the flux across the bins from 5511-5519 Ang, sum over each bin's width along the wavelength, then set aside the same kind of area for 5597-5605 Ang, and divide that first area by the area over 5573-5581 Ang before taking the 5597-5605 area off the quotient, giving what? -96.6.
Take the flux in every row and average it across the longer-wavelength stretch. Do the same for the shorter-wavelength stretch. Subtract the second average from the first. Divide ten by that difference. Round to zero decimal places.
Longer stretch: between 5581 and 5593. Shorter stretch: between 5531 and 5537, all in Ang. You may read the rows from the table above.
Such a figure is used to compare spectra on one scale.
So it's -115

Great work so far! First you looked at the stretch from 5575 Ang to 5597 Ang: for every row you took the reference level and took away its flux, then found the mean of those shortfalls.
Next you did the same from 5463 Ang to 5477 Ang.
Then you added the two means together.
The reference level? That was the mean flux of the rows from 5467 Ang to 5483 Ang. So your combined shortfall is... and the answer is 0.18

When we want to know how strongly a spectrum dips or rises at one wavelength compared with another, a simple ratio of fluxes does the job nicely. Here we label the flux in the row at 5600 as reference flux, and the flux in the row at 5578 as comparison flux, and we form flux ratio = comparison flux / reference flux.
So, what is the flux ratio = 1.04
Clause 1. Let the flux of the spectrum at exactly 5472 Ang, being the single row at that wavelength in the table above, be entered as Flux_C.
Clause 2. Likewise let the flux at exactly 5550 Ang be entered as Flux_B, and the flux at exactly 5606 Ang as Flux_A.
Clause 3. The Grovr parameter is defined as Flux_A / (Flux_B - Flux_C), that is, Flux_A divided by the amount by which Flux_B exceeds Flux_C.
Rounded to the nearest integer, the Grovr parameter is -77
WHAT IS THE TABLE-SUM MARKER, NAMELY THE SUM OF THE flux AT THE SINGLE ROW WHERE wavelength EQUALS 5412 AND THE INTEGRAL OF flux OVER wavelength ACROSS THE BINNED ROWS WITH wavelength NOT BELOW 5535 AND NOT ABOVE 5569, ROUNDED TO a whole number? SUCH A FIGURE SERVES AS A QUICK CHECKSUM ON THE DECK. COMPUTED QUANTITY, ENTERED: 442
